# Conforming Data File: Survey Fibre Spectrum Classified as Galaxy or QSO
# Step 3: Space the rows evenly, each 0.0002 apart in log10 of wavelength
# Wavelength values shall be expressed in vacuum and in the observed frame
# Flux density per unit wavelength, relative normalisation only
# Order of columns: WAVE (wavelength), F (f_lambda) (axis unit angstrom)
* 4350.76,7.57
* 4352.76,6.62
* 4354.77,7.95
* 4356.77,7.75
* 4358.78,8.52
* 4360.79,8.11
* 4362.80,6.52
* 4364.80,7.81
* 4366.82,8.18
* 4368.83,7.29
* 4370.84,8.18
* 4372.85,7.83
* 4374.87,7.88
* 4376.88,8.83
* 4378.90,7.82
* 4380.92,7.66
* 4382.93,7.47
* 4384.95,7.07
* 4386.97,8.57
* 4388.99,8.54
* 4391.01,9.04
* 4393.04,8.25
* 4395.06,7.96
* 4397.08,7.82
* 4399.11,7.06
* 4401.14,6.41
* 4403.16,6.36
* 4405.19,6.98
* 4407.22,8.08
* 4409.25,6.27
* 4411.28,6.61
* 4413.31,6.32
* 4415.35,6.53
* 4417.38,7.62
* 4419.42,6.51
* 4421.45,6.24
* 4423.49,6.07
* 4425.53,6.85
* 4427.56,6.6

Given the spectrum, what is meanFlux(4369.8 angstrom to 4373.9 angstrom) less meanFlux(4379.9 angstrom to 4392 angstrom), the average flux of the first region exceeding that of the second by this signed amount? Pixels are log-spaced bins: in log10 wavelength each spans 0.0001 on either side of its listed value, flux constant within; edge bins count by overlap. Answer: -0.1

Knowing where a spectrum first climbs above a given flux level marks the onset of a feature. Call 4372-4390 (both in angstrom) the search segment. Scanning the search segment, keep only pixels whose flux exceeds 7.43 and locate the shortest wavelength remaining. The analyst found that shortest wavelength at 4372.85 angstrom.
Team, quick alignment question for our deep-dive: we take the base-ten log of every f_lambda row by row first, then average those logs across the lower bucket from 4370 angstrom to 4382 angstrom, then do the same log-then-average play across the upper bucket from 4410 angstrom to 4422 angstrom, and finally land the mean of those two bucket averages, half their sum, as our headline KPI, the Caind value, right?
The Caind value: 0.863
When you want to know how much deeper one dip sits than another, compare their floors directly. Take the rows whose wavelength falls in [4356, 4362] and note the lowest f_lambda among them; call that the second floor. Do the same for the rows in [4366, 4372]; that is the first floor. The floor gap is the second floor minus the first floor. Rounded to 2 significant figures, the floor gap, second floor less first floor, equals 0.46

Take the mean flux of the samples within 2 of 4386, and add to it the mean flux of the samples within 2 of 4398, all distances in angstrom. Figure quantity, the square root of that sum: 3.91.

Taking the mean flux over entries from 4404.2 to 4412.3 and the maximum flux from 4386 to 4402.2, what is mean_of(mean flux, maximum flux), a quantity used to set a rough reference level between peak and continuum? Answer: 8.01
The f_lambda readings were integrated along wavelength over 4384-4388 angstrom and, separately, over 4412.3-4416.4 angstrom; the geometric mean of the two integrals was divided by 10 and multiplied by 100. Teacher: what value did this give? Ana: 287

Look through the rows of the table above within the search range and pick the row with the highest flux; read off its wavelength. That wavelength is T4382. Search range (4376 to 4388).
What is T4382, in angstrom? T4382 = 4376.88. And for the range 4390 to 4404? 4391.01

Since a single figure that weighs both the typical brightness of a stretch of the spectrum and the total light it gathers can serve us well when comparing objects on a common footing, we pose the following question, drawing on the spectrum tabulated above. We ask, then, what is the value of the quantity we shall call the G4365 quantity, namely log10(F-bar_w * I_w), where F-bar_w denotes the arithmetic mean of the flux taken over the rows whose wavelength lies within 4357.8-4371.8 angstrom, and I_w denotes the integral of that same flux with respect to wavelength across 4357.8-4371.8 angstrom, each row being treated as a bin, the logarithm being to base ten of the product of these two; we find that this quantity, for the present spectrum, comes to 2.93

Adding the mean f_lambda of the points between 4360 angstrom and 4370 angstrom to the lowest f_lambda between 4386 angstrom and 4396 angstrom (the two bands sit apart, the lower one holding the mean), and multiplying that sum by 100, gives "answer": 1554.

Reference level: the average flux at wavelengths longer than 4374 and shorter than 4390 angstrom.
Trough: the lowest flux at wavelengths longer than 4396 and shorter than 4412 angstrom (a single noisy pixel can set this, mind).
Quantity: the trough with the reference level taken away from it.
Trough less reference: -1.71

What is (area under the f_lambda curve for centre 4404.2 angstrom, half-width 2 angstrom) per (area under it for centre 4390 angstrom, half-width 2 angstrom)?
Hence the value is 0.76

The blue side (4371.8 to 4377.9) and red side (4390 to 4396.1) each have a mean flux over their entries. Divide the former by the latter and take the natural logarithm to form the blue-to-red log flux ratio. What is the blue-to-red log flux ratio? -0.03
